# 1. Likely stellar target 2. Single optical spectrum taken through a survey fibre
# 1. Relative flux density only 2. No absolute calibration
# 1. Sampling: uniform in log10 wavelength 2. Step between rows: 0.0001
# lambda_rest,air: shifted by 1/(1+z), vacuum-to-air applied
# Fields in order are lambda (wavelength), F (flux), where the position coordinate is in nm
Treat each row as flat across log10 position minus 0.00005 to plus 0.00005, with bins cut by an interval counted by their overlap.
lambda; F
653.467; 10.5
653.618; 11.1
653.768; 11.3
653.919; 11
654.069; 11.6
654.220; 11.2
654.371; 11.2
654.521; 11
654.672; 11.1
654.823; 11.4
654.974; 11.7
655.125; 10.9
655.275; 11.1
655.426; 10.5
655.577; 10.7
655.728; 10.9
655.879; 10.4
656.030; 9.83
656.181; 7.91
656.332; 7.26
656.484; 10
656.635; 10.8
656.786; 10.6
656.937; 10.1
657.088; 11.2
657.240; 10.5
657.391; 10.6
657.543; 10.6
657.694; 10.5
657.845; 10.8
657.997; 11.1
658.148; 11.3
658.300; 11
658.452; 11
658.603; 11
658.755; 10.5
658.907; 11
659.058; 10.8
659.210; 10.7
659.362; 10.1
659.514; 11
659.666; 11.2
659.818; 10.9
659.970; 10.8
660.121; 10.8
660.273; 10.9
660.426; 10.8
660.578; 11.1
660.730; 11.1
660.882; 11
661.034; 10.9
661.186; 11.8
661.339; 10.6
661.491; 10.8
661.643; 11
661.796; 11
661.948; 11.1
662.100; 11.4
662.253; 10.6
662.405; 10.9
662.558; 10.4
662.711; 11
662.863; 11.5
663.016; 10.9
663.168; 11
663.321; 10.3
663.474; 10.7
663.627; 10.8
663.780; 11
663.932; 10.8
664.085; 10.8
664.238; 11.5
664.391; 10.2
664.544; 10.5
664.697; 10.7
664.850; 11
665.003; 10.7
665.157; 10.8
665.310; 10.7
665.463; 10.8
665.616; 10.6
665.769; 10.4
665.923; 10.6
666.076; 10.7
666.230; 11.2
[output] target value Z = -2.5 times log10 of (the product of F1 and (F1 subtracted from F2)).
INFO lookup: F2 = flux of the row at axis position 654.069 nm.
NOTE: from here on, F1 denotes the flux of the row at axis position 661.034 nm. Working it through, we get -2.21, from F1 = 10.9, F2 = 11.6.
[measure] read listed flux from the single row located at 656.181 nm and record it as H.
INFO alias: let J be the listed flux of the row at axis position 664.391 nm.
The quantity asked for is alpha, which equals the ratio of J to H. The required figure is 1.29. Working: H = 7.91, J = 10.2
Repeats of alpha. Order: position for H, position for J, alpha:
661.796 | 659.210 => 0.97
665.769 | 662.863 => 1.11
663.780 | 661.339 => 0.96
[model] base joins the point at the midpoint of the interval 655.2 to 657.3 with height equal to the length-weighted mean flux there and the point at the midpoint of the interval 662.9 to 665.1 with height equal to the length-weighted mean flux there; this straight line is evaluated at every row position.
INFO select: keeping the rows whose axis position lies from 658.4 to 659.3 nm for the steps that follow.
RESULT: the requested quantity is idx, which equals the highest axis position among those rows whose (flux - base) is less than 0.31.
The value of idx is 658.755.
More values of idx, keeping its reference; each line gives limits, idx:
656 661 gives 659.362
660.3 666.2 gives 666.076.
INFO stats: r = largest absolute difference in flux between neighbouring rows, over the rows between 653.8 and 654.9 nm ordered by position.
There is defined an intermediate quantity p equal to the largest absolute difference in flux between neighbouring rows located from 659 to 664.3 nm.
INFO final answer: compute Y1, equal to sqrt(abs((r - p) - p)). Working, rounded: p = 1.20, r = 0.6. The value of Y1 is 1.3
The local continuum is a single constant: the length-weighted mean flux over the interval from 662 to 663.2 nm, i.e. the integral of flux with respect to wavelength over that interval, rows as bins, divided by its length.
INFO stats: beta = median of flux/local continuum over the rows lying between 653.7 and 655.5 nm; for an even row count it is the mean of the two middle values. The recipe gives 1.017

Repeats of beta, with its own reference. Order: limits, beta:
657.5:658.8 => 1.003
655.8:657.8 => 0.957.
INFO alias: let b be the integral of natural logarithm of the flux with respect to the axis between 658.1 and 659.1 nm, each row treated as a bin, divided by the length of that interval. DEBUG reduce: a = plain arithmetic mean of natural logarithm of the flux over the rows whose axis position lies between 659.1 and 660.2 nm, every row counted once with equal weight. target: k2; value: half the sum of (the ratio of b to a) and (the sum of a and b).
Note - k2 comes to 2.89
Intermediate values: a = 2.38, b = 2.39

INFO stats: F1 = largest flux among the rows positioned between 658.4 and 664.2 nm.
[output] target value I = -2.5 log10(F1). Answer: -2.68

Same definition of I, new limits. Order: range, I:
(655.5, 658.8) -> -2.63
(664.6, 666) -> -2.60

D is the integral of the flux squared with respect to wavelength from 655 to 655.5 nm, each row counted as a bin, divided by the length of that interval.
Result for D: 120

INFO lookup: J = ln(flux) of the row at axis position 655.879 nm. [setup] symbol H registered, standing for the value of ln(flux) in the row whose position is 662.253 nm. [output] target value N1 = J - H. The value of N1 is -0.019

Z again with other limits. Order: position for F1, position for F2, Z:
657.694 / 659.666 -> -2.17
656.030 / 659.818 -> -2.55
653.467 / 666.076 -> -0.81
